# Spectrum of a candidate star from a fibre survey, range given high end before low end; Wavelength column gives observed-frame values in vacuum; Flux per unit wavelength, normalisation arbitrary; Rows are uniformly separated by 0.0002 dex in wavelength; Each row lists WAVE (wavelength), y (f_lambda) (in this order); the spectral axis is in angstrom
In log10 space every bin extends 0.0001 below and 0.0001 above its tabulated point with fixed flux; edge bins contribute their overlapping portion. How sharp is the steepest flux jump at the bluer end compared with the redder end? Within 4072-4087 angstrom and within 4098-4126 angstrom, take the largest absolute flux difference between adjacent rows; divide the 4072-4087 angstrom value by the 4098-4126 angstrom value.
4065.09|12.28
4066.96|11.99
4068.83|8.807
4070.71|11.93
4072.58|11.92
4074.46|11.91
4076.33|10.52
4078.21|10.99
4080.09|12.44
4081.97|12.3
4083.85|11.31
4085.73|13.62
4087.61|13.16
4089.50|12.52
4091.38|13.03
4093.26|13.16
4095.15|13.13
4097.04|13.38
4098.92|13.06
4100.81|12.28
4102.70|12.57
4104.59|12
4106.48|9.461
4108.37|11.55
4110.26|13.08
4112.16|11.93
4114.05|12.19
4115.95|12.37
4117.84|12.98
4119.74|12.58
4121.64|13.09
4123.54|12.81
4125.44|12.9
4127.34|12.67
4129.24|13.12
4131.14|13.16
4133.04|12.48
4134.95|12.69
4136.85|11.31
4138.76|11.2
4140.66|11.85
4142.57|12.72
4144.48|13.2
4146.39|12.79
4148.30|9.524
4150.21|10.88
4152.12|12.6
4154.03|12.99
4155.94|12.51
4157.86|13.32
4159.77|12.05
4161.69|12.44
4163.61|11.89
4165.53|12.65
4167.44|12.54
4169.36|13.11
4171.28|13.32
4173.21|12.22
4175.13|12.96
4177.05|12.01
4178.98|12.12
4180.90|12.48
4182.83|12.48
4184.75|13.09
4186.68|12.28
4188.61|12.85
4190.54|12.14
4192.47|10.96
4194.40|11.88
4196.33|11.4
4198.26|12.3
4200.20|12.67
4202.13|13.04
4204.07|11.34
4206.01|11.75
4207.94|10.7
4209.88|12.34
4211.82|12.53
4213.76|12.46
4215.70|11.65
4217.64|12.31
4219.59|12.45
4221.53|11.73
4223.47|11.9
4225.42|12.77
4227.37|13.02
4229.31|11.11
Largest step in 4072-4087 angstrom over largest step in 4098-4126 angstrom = 0.91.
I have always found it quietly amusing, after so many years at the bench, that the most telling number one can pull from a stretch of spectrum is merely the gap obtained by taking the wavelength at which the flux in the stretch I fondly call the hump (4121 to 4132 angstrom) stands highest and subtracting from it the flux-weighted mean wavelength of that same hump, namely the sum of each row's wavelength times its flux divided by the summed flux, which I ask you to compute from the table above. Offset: 4.7 angstrom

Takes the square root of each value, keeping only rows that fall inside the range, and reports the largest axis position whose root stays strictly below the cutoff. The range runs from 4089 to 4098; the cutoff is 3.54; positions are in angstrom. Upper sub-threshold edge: 4089.50 angstrom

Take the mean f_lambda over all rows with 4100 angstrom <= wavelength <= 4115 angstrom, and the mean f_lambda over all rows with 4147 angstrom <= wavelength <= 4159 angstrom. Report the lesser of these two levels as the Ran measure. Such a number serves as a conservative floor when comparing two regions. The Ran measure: 11.88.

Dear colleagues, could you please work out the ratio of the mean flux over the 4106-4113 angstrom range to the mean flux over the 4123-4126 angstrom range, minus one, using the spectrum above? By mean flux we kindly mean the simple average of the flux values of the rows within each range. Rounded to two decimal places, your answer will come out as -0.10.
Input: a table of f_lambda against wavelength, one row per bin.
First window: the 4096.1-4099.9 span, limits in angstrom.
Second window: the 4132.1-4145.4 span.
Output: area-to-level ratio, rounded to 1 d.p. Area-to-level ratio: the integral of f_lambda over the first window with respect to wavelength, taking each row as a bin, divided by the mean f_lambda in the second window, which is 4.1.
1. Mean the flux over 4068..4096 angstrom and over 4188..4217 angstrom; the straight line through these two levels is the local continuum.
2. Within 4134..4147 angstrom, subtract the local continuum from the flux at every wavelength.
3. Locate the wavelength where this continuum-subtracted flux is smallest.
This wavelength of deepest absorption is 4138.76 angstrom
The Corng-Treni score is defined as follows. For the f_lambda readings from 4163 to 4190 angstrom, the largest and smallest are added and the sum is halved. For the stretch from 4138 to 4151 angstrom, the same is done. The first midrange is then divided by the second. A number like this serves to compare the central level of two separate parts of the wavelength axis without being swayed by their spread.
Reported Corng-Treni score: 1.11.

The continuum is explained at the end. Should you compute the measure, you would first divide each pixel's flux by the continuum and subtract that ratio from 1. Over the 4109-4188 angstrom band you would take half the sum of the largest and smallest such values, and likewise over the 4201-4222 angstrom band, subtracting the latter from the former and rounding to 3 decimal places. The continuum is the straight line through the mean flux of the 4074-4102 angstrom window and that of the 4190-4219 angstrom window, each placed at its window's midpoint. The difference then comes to 0.052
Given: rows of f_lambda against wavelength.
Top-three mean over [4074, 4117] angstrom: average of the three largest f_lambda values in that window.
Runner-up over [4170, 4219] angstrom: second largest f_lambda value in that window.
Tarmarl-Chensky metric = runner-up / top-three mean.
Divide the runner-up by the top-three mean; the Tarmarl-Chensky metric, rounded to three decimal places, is 0.978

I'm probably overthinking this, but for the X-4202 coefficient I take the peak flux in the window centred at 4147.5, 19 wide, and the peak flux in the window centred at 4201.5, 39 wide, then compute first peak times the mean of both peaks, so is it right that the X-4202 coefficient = 173.5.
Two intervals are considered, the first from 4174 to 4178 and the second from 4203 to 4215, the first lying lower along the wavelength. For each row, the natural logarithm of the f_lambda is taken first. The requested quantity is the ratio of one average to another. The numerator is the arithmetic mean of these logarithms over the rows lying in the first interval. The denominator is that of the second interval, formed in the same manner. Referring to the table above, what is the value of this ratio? 1.02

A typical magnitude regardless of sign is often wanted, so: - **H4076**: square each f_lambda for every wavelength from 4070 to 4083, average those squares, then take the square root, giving 11.7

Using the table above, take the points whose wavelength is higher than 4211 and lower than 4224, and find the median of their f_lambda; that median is 12.3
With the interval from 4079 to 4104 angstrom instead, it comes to 13.0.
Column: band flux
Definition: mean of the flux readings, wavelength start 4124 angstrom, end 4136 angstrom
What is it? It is 12.8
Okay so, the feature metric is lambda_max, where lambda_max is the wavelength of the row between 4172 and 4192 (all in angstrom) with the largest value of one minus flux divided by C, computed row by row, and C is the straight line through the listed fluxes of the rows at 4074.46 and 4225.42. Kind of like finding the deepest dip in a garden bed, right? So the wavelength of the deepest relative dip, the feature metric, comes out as 4177.05 angstrom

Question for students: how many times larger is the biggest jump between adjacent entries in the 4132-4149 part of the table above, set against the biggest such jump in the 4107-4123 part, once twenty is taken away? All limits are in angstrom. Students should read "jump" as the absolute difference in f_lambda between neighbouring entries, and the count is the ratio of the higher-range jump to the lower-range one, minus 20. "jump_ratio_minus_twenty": -17.9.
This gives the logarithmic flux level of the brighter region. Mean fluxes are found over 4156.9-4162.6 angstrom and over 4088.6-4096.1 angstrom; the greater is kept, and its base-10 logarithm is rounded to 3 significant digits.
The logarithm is 1.11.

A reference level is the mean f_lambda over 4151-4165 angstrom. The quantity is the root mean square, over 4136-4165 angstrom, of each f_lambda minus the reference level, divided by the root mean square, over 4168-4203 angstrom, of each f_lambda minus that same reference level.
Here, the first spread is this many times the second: 1.8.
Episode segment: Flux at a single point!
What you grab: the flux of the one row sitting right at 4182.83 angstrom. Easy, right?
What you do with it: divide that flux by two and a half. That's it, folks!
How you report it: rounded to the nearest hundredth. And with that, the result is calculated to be 4.99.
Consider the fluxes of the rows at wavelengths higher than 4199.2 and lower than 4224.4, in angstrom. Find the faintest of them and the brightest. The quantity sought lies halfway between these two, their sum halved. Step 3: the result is 11.9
